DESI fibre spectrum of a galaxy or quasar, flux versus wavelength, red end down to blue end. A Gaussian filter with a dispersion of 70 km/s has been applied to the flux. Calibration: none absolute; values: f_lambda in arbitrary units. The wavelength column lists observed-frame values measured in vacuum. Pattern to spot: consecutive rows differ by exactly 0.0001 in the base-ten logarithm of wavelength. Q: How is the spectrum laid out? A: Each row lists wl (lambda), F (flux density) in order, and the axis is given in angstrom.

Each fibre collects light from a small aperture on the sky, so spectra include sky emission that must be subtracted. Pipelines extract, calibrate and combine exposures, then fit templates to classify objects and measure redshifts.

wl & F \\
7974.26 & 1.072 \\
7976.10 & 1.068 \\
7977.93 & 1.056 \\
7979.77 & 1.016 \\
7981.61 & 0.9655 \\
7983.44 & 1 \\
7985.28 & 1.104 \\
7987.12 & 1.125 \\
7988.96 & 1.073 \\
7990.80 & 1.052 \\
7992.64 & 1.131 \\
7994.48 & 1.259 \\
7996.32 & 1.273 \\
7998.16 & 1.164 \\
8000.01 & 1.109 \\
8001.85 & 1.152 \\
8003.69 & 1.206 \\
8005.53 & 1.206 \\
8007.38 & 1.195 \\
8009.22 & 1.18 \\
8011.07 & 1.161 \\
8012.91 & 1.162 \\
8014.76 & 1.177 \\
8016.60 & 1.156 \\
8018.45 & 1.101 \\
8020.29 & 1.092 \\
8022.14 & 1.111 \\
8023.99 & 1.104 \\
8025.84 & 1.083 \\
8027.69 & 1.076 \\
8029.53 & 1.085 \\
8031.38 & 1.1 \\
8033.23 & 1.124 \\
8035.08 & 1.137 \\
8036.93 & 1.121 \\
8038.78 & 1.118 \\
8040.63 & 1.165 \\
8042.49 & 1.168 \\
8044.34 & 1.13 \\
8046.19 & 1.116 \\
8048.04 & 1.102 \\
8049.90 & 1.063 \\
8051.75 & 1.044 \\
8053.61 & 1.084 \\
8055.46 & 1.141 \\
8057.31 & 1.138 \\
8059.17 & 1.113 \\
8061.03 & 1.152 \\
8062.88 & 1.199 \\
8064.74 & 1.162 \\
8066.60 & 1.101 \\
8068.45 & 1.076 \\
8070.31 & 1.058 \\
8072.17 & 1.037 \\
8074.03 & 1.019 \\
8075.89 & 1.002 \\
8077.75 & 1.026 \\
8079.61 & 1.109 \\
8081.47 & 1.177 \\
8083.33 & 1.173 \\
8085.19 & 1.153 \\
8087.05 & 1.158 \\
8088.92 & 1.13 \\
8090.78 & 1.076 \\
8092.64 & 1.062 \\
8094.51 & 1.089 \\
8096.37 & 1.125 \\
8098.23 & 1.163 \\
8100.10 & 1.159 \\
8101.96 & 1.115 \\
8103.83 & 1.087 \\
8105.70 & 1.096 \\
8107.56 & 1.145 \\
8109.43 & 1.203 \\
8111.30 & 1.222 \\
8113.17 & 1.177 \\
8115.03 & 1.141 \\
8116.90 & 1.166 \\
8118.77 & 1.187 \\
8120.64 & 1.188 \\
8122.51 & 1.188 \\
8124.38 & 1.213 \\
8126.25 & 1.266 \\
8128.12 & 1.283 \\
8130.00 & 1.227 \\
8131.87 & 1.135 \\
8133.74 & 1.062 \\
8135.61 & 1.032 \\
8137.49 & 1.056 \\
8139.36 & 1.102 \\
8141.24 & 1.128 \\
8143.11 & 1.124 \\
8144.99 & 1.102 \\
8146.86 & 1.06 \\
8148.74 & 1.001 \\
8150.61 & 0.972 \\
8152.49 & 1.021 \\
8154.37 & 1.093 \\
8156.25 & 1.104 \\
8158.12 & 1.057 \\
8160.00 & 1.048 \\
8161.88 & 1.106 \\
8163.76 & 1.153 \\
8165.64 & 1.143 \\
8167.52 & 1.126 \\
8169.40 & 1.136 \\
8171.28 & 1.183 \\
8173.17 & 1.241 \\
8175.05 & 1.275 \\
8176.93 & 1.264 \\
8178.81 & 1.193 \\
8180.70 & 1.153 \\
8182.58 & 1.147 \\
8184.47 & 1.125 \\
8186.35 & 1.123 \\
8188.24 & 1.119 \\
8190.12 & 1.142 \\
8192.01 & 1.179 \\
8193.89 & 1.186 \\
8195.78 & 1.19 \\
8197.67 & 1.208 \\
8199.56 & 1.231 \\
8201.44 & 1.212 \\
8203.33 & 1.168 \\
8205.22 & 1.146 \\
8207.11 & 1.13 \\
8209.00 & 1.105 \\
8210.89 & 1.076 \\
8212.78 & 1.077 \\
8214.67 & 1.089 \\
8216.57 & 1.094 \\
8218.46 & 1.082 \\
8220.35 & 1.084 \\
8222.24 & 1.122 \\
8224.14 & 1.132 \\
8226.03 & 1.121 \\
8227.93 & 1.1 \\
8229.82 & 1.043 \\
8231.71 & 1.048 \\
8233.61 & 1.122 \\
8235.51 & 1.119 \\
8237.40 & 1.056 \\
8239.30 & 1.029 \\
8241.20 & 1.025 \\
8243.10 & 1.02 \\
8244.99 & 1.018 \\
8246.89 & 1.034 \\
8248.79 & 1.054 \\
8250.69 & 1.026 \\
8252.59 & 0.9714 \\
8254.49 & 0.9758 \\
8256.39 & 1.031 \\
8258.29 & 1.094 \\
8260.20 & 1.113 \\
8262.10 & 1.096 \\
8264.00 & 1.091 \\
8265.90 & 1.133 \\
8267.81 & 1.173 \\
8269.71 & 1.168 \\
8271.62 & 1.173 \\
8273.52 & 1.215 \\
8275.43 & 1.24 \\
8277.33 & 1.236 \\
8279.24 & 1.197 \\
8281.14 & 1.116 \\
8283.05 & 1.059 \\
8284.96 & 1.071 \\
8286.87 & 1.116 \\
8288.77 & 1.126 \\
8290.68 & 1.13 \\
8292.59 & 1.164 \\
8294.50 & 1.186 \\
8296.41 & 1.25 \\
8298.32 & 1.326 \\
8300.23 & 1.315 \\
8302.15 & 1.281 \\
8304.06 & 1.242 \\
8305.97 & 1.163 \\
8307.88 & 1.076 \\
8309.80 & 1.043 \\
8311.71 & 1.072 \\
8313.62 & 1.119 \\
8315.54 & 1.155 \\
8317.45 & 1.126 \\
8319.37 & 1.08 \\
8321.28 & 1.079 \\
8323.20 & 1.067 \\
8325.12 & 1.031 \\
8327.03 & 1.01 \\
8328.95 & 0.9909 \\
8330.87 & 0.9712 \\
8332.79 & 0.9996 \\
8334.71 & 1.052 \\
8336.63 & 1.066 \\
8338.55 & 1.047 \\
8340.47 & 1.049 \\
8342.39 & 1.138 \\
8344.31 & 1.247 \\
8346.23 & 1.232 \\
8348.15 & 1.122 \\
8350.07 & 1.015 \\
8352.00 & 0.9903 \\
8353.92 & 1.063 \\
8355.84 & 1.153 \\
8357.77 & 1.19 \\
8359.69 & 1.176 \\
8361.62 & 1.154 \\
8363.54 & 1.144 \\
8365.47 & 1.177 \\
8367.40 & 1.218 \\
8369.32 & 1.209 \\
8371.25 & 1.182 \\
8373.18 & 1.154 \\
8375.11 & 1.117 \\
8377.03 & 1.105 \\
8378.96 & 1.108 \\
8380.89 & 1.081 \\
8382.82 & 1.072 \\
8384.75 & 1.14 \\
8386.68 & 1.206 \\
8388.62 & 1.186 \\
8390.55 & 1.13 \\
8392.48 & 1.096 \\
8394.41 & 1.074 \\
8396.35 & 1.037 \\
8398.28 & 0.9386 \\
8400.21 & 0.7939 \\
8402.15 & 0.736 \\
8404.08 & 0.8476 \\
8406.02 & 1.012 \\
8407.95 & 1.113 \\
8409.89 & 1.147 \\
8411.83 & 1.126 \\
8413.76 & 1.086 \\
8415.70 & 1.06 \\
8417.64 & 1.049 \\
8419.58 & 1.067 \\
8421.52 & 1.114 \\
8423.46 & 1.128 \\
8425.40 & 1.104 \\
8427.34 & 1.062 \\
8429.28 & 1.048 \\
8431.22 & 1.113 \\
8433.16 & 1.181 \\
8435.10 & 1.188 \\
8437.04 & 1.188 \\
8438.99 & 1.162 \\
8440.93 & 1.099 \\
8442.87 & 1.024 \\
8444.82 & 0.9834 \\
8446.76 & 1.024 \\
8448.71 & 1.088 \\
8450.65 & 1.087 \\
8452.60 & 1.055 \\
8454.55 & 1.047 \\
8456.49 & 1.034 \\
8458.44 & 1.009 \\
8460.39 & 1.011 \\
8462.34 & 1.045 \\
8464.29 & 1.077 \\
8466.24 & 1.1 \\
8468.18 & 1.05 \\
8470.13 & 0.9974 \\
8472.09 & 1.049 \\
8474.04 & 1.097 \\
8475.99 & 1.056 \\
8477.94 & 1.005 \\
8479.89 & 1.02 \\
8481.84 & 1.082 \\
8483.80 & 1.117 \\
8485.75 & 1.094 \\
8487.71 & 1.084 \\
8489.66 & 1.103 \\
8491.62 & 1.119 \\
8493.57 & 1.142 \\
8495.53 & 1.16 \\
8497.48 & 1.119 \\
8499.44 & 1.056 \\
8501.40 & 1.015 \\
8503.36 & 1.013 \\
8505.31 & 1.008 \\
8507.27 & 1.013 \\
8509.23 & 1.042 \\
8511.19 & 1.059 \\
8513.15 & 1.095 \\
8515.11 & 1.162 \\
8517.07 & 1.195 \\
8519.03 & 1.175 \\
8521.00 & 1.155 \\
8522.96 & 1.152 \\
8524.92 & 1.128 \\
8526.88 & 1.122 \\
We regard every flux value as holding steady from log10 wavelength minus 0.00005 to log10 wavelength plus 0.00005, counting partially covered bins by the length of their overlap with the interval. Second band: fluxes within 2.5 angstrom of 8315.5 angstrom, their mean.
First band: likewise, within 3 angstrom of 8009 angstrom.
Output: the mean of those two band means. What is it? 1.16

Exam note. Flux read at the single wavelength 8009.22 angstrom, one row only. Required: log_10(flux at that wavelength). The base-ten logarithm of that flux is 0.07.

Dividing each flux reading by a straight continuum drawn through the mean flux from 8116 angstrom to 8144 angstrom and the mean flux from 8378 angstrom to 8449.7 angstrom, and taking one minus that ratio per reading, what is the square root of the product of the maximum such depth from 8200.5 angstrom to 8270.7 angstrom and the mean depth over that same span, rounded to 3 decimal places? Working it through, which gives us 0.068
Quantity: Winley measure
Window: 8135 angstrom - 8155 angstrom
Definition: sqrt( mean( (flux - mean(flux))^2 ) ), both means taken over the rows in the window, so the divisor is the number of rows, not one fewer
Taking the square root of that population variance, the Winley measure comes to 0.049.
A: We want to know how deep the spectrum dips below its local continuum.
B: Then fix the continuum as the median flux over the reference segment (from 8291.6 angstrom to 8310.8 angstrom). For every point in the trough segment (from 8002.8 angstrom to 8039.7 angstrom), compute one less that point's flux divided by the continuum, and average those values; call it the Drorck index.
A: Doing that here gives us 0.065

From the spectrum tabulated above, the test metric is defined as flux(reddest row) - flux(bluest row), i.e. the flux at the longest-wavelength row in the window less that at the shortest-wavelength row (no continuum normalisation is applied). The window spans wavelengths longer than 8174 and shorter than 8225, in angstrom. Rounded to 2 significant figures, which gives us -0.14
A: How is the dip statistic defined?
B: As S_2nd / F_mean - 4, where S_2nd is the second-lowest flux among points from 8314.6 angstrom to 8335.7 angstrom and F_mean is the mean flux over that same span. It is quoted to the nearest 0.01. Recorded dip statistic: -3.06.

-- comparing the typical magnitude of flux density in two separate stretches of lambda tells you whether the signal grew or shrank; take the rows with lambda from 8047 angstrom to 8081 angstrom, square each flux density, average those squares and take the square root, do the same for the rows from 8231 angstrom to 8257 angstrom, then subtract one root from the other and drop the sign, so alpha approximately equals 0.053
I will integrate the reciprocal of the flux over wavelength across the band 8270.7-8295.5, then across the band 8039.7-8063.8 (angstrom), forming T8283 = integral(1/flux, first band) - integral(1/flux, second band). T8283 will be 0.0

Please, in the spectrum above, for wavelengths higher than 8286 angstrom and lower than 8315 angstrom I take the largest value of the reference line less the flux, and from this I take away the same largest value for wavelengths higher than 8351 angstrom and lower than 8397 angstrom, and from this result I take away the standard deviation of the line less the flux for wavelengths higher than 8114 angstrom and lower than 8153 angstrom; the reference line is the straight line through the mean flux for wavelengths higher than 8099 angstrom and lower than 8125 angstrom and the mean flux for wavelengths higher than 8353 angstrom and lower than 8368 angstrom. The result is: -0.14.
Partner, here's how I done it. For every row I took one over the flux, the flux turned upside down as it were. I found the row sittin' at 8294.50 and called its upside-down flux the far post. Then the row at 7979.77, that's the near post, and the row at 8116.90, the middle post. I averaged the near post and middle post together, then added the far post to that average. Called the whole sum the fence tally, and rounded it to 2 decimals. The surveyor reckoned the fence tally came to 1.76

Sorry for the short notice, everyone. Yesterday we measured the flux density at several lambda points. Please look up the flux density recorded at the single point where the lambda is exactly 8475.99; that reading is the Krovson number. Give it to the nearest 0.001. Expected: 1.056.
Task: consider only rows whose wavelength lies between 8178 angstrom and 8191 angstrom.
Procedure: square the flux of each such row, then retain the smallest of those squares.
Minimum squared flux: 1.25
